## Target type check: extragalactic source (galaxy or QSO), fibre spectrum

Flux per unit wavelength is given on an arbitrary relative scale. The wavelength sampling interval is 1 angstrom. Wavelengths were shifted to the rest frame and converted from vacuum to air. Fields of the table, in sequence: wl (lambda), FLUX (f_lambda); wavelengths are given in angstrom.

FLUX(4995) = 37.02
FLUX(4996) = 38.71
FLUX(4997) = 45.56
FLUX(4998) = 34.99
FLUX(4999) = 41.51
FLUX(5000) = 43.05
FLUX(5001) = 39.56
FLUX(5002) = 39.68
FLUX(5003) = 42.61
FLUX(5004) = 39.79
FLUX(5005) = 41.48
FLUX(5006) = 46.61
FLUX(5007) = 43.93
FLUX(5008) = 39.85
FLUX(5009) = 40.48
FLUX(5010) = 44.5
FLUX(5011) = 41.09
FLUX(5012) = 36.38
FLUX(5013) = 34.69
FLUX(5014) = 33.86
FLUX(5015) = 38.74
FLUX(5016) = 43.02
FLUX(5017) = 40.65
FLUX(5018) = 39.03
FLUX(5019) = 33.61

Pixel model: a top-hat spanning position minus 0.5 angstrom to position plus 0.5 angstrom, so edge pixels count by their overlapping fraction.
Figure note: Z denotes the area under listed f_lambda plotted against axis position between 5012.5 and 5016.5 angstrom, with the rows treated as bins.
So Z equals 150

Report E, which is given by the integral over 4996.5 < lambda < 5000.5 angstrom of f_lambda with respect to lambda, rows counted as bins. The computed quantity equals 165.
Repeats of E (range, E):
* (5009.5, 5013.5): 157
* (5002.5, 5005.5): 124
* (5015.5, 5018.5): 123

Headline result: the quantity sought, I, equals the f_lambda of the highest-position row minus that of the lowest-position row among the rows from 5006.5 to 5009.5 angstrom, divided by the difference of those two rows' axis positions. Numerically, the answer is -1.7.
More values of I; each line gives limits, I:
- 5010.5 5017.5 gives -0.1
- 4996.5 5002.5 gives -1.2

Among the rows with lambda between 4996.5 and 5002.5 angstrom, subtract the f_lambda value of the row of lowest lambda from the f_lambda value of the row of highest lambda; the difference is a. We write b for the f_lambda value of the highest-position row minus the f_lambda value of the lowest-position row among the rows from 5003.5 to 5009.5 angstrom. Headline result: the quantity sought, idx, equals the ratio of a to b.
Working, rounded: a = -6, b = 1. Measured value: -8.5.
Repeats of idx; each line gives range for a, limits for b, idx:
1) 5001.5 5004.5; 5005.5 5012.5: 0.0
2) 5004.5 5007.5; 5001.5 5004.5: 22.3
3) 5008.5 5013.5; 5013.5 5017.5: -0.9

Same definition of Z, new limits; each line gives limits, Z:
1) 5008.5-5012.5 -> 162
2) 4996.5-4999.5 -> 122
